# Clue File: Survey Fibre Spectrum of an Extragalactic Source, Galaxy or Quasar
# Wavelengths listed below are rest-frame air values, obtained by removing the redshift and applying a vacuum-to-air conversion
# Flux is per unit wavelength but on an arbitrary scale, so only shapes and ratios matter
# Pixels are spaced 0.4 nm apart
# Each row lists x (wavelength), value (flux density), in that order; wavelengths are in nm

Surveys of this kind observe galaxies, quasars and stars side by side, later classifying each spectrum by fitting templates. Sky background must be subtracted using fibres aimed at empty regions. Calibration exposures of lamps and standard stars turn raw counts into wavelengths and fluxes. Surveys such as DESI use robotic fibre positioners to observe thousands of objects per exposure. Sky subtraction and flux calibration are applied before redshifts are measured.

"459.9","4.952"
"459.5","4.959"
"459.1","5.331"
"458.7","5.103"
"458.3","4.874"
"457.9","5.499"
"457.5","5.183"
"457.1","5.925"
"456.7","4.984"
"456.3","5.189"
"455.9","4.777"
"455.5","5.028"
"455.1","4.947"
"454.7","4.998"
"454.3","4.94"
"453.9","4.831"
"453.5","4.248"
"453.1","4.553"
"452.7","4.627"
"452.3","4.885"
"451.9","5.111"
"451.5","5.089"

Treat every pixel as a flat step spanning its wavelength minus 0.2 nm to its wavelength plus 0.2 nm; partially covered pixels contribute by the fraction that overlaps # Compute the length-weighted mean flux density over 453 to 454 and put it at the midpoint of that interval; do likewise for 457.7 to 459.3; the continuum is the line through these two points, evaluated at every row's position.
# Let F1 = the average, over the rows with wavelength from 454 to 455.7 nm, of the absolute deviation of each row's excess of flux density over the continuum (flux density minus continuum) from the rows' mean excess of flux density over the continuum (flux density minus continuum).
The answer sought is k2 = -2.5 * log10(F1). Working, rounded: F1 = 0.046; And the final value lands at 3.35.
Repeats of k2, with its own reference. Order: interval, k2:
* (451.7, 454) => 1.44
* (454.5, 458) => 1.85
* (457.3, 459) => 1.59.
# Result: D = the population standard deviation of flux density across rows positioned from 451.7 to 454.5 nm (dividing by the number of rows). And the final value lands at 0.27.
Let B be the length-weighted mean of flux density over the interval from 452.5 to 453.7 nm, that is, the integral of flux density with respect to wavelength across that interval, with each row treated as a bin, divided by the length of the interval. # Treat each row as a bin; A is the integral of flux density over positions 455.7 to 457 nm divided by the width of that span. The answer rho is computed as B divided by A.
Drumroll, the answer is 0.89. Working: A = 5.06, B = 4.48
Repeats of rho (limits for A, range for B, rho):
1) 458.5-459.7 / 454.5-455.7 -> 0.97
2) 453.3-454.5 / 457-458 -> 1.18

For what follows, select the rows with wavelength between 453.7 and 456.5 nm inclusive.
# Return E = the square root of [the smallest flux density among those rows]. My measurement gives 2.19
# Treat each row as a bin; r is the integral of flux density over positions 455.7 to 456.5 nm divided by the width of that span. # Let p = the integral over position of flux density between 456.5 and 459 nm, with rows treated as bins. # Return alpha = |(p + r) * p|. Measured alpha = 239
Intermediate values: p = 13.2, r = 4.98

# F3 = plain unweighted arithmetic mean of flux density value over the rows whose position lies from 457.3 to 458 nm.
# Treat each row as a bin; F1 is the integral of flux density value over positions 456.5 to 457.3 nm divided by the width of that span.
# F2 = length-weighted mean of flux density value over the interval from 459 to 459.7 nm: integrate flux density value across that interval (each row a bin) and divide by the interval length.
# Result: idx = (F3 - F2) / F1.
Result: 0.04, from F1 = 5.5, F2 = 5.12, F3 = 5.34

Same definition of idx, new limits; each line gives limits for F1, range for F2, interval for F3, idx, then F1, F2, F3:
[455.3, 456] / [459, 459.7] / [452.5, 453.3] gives -0.11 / 4.9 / 5.12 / 4.59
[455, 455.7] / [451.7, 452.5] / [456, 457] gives 0.02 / 5.0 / 5.00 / 5.09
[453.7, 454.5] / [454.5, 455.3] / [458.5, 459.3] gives 0.05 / 4.9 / 4.97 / 5.22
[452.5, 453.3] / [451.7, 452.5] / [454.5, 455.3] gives -0.01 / 4.6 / 5.00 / 4.97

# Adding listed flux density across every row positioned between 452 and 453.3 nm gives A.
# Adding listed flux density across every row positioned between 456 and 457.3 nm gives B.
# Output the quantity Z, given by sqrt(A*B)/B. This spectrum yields 0.93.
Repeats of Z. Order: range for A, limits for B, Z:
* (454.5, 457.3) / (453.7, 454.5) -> 1.92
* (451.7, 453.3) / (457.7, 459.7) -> 0.86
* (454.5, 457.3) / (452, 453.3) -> 1.60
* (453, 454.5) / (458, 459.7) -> 0.96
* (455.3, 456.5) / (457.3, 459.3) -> 0.76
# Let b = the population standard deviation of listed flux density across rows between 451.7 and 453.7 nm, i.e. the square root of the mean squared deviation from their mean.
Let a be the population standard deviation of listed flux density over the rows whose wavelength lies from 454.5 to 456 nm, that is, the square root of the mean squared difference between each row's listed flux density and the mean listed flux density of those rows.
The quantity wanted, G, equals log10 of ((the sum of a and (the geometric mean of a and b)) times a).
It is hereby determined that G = -1.6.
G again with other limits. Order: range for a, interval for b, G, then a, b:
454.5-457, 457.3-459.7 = -1.5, 0.12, 0.21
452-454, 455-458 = -0.9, 0.23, 0.34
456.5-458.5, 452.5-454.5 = -0.6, 0.38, 0.24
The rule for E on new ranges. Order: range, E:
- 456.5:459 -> 2.21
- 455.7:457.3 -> 2.19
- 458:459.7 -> 2.21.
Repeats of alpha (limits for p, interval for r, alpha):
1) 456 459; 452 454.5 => 321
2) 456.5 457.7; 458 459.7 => 74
